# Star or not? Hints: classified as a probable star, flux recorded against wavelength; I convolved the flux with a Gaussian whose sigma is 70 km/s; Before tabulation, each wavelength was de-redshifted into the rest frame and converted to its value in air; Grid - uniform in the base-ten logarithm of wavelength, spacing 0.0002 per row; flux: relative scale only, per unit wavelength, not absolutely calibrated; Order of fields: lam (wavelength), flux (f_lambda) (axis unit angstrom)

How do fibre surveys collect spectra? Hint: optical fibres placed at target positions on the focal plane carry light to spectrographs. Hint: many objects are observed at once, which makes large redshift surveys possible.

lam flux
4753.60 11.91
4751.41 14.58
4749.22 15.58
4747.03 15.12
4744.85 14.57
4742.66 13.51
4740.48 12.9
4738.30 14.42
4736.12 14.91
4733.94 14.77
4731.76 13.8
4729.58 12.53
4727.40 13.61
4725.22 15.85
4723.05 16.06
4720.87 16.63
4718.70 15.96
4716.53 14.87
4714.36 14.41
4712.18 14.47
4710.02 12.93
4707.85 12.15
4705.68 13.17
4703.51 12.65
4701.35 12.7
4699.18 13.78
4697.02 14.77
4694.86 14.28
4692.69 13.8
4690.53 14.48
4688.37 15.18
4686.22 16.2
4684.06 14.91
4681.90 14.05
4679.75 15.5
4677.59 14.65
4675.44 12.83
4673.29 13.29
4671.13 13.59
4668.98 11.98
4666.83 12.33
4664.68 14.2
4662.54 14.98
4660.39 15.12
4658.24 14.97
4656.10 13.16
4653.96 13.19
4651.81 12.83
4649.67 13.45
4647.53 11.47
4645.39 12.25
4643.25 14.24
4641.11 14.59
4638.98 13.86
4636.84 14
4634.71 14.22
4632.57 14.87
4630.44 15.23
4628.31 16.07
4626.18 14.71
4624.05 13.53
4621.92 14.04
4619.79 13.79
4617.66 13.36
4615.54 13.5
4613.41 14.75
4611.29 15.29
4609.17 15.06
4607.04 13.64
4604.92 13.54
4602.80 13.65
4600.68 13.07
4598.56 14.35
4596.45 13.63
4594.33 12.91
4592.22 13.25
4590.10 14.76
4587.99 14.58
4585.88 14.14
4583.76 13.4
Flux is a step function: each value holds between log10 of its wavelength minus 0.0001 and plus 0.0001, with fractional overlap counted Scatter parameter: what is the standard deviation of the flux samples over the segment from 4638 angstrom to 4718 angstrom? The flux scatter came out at 1.1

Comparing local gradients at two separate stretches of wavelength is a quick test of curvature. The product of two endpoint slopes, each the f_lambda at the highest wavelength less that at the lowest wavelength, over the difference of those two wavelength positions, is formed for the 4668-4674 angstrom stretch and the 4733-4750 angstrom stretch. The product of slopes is 0.016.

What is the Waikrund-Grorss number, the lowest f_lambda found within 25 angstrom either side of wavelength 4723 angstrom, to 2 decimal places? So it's 12.15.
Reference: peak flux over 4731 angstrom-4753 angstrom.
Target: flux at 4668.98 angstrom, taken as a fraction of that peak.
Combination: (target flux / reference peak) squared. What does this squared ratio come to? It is 0.59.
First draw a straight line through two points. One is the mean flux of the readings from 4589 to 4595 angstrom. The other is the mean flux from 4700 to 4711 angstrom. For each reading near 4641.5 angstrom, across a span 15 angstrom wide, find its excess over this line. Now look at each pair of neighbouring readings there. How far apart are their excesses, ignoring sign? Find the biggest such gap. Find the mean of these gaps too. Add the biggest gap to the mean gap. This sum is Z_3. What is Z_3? 2.7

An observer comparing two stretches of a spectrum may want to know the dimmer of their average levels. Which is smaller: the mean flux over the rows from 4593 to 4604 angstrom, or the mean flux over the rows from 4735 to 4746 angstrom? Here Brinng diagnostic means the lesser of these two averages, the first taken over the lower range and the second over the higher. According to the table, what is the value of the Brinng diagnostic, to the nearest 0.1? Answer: 13.5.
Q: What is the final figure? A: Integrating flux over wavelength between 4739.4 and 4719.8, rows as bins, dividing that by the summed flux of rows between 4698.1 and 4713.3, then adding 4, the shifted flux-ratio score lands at 7.1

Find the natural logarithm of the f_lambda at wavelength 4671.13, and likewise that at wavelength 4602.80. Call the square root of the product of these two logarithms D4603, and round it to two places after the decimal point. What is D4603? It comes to 2.61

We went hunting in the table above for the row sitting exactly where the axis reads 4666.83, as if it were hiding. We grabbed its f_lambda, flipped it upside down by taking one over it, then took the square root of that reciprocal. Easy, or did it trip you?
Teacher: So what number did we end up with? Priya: 0.285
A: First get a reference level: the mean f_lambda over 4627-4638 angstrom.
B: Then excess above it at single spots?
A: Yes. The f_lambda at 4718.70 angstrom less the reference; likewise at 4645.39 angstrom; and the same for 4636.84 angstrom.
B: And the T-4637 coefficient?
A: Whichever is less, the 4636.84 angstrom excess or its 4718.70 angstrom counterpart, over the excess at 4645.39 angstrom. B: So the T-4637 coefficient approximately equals 0.33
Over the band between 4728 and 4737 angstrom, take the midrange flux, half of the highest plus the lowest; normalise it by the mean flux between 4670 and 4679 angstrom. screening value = 1.01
